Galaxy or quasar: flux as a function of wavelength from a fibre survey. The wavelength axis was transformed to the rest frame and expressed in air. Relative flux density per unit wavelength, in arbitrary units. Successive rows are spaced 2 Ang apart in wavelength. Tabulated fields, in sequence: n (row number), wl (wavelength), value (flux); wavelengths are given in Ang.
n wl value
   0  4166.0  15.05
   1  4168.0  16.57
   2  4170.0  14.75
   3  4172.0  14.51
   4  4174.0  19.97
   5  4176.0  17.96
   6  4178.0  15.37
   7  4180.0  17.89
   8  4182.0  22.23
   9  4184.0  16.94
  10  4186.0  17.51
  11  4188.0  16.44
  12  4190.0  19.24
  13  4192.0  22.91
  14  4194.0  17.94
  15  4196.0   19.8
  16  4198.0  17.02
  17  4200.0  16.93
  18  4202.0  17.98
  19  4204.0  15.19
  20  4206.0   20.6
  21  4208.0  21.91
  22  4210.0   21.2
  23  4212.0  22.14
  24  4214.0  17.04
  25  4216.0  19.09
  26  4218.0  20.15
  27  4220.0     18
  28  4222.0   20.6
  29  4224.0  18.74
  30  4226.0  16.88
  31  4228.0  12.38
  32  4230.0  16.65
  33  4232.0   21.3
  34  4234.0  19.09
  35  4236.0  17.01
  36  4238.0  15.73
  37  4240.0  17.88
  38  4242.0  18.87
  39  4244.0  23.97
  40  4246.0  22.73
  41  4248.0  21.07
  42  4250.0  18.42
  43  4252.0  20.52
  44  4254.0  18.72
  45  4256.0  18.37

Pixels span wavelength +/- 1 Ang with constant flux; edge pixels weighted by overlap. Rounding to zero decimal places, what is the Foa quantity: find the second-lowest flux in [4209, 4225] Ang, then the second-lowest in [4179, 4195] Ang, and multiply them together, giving 305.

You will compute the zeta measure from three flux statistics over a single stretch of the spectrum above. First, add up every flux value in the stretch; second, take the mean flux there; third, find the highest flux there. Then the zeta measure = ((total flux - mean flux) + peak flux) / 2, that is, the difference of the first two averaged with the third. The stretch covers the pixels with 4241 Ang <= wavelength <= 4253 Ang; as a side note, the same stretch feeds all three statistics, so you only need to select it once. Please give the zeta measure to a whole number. 64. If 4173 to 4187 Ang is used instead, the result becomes 66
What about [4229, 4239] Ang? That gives 47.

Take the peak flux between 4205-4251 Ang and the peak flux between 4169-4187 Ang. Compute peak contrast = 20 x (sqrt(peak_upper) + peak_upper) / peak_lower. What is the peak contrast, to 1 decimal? 26.0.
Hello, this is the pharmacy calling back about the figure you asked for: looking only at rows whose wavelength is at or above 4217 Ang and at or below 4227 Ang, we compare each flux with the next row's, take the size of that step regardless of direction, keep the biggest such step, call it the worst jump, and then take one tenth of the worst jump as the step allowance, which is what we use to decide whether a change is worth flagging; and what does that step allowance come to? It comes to 0.260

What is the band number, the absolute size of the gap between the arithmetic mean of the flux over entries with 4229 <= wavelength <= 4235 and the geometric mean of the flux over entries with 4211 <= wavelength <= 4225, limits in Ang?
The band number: 0.3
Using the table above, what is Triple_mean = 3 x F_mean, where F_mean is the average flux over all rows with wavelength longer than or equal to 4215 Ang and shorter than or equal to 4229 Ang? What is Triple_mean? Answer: 53.9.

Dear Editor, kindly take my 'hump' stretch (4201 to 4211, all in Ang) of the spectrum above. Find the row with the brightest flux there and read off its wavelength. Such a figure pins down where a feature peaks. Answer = 4208.0 Ang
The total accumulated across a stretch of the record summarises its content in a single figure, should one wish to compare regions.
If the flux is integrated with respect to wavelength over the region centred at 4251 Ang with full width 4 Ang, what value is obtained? 78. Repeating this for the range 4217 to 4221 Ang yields 76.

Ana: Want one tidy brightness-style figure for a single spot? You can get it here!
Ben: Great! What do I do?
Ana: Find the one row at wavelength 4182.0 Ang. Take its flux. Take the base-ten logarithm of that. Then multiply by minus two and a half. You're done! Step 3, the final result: -3.37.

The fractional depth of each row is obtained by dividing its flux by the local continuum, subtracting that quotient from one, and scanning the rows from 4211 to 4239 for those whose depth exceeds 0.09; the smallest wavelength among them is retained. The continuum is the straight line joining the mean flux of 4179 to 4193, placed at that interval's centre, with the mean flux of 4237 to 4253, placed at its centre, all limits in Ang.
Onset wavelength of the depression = 4214.0 Ang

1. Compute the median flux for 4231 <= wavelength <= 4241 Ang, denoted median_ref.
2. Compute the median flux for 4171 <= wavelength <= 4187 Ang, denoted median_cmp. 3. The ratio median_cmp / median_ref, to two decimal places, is 0.99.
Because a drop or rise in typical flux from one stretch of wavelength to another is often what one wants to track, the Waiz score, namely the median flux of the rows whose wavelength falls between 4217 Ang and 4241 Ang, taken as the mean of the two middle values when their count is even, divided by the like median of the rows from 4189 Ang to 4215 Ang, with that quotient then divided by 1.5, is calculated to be 0.62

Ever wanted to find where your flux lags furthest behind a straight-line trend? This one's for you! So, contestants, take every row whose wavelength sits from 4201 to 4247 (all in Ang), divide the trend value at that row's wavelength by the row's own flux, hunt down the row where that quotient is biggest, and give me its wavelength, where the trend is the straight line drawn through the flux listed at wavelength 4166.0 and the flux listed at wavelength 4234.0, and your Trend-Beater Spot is 4228.0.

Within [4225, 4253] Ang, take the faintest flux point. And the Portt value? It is 12.38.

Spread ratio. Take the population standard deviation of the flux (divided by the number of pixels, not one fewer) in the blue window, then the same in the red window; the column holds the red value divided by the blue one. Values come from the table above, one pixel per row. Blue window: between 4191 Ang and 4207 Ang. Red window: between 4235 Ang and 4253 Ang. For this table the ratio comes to 1.1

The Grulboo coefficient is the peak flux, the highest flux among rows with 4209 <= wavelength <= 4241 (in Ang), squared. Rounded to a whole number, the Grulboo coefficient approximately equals 490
